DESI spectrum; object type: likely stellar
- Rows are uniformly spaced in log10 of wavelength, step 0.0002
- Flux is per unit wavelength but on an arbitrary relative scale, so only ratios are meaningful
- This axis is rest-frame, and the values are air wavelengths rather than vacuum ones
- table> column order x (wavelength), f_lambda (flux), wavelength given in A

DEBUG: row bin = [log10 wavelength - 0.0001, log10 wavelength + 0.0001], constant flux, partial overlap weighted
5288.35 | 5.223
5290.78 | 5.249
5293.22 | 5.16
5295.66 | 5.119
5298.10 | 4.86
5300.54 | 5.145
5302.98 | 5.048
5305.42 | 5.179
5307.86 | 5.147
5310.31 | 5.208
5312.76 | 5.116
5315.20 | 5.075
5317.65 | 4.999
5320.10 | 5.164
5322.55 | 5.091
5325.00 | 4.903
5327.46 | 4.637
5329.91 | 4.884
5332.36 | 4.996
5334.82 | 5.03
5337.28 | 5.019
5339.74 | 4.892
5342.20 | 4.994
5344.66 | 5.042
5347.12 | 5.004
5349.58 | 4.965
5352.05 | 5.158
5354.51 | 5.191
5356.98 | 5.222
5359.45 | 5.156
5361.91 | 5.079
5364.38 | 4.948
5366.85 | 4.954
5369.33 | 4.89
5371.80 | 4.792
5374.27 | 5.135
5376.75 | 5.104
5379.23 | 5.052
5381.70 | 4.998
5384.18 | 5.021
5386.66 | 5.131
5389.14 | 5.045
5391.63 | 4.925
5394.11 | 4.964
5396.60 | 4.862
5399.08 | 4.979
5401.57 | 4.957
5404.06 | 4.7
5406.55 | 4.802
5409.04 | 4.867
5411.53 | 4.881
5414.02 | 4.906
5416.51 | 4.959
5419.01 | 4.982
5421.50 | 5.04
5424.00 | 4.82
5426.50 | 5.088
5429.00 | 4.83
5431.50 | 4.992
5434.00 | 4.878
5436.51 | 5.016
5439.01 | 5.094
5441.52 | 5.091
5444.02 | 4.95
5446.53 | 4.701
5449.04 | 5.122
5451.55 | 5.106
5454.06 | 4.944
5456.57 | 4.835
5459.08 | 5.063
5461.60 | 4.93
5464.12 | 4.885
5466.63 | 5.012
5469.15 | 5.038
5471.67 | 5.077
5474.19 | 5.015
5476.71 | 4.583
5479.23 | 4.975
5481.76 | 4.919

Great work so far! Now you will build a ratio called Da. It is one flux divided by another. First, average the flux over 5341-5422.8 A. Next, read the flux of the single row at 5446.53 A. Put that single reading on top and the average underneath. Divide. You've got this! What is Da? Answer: 0.94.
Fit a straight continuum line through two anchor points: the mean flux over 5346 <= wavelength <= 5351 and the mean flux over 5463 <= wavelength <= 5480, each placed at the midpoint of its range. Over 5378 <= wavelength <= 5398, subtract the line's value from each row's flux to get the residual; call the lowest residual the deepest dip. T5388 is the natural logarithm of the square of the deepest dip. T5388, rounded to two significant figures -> -4.5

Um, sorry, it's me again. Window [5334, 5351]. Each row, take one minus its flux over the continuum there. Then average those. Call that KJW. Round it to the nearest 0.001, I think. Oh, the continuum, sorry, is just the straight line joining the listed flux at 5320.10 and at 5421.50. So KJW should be 0.028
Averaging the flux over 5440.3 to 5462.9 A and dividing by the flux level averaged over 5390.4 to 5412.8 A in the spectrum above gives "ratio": 1.02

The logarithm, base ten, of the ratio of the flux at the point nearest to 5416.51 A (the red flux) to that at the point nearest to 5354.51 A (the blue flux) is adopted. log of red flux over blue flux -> -0.020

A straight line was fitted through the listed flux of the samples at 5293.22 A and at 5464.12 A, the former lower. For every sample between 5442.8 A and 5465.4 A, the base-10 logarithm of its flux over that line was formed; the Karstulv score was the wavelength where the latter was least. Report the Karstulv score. 5446.53 A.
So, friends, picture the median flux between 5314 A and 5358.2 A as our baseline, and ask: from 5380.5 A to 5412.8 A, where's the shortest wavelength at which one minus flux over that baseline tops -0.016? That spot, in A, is 5381.70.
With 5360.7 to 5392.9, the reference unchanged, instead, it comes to 5361.91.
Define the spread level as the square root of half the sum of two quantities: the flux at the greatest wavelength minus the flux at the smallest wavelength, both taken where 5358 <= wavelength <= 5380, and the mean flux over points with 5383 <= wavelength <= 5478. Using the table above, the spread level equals 1.56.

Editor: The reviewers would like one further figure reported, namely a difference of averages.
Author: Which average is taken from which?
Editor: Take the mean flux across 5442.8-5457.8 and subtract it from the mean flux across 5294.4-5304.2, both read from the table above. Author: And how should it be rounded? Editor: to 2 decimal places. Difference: 0.10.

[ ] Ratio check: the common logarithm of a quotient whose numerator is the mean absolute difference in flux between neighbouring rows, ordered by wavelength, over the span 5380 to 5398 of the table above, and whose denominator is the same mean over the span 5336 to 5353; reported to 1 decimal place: -0.1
